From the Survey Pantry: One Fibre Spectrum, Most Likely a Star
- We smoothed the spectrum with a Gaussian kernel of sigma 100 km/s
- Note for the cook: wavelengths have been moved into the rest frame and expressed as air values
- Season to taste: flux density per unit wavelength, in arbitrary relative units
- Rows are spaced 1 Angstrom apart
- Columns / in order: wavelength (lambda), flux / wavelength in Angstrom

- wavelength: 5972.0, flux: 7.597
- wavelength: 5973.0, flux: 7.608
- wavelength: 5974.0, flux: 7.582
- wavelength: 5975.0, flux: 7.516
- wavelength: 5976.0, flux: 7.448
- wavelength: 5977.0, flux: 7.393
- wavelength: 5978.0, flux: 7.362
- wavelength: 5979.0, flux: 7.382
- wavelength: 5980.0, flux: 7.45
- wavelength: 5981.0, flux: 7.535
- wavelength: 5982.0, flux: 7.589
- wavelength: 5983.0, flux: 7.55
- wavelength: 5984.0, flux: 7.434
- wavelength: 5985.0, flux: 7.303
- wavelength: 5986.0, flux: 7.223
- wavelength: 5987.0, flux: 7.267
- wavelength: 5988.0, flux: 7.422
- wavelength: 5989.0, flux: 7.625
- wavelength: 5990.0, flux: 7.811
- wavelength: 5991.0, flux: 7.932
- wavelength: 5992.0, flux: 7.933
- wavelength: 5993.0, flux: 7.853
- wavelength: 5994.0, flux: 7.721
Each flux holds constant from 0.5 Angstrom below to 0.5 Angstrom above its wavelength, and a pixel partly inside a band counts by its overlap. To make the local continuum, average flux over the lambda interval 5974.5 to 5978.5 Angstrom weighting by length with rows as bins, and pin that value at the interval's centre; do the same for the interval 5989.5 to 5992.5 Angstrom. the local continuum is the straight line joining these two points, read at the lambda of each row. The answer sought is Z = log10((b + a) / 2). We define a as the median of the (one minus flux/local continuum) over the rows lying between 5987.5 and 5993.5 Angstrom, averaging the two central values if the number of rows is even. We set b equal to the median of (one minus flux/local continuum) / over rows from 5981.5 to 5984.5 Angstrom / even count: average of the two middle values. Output -1.98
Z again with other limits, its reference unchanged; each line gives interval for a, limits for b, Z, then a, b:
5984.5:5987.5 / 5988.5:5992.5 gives -1.48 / 0.064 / 0.003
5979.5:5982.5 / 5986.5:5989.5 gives -1.58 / 0.005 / 0.048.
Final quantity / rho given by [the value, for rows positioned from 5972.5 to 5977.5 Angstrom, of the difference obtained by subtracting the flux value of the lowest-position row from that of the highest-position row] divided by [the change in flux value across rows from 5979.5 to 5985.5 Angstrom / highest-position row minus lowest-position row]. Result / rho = 1.5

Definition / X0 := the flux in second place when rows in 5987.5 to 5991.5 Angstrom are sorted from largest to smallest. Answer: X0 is 7.811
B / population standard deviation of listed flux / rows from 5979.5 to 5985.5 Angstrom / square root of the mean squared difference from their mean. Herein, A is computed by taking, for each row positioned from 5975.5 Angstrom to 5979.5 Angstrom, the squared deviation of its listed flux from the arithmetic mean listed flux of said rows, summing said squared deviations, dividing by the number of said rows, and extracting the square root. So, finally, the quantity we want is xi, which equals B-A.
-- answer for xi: 0.06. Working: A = 0.03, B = 0.095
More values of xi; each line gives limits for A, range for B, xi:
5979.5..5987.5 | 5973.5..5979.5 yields -0.05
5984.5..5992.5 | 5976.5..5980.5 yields -0.25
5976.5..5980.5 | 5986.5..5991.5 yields 0.21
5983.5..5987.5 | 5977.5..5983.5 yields 0.01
